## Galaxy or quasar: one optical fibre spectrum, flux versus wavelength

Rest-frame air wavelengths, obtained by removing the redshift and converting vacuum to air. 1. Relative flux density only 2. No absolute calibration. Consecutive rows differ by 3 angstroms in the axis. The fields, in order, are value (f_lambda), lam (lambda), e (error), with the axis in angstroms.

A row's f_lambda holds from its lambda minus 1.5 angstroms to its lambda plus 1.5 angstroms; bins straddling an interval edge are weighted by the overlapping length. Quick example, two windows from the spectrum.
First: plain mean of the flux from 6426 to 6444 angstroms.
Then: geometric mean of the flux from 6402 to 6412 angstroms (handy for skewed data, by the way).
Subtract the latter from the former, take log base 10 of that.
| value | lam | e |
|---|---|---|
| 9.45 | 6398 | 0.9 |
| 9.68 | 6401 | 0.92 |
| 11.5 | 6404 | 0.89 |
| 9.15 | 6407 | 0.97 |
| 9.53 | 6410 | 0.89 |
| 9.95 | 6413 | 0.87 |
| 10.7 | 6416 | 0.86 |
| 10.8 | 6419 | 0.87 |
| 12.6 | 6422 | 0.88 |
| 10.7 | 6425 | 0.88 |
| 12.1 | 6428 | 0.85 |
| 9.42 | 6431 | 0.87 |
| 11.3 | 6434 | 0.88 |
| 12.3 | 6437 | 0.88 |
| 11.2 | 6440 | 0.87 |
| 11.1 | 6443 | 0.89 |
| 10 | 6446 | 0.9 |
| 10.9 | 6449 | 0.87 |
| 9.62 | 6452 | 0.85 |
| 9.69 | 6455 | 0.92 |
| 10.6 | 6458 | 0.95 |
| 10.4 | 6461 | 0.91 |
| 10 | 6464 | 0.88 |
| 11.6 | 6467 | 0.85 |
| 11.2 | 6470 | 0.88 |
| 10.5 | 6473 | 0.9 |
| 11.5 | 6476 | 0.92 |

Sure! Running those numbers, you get 0.1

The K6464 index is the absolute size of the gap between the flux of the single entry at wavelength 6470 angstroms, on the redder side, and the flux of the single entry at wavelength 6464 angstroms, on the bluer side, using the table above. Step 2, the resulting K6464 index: 1.2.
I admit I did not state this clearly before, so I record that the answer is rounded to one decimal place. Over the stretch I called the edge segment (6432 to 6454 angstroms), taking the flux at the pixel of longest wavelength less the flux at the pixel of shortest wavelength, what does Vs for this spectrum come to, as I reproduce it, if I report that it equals -1.7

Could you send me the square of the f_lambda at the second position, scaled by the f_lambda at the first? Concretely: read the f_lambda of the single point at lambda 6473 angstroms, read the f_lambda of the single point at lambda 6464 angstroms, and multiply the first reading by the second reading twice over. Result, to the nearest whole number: 1050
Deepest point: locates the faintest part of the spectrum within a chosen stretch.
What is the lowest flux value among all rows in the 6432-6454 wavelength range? 9.62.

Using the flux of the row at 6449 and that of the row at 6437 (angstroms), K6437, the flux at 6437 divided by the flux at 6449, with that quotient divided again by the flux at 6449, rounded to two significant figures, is 0.10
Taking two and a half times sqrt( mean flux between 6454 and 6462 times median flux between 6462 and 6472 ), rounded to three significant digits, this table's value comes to 26.8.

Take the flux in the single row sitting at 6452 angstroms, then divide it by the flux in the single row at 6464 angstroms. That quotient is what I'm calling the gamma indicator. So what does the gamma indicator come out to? 0.96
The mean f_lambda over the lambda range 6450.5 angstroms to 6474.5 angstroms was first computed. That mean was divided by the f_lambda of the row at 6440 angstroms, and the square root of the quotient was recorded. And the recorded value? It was 0.97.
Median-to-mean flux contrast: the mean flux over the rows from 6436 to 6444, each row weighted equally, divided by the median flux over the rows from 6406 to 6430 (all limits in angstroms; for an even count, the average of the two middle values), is 1.08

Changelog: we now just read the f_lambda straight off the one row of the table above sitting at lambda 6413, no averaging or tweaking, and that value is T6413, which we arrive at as 9.95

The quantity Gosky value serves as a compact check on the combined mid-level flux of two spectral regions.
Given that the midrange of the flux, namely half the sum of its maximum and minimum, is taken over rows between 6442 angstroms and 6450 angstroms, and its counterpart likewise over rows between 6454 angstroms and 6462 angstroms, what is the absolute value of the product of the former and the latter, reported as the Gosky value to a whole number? 107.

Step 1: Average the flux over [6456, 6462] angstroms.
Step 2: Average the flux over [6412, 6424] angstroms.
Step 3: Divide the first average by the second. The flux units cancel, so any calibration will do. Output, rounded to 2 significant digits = 0.95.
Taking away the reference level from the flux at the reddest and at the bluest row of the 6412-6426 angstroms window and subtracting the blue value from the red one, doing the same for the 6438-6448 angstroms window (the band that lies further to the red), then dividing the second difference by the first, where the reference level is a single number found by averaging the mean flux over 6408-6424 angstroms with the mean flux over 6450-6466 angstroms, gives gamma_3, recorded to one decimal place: -1.6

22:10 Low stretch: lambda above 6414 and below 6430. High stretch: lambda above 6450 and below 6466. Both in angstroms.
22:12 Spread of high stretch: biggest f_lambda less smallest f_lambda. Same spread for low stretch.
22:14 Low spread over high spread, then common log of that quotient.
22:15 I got 0.29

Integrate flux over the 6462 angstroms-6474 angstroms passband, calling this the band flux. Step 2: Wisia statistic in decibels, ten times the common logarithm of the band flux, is 21.1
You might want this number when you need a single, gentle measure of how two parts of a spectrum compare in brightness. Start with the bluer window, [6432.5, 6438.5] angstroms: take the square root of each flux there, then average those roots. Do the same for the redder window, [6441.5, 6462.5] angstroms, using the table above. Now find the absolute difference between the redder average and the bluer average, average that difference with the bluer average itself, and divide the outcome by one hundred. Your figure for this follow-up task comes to 0.0183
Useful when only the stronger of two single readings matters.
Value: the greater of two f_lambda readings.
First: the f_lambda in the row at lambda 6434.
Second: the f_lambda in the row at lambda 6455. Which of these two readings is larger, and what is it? 11.3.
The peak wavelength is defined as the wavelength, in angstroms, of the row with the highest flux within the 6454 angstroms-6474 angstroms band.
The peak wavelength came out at 6467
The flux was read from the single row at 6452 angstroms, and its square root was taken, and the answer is 3.10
